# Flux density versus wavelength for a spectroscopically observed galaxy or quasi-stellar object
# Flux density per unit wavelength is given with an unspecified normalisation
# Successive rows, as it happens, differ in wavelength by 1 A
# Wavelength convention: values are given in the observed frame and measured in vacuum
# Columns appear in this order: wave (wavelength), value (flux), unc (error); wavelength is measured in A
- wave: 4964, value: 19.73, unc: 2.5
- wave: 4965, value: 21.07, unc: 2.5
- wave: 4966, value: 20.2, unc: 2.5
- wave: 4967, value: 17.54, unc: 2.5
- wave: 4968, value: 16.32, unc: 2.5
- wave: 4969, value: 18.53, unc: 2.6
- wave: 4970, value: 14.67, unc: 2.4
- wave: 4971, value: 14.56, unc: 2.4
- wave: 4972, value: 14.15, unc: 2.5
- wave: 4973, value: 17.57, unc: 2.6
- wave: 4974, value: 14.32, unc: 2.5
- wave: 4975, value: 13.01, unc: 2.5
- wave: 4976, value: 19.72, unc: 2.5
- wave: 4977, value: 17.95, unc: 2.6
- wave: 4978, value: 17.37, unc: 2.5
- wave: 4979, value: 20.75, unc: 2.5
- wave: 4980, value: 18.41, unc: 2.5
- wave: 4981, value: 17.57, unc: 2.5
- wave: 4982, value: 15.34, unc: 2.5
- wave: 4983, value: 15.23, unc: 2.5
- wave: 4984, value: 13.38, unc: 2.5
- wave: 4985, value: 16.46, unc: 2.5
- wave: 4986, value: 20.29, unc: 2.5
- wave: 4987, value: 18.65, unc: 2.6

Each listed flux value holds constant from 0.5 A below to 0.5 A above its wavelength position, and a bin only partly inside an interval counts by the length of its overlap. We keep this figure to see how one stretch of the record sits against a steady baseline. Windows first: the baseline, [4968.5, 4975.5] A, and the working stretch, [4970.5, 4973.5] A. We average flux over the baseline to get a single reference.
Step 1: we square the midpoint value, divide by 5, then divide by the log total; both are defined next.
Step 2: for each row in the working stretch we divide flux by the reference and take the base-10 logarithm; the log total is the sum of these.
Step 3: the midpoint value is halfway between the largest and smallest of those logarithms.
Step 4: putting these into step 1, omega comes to 0.0050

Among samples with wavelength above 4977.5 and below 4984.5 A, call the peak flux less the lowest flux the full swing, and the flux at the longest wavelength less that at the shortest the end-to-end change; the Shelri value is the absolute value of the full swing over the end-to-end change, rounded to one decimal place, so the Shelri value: 1.8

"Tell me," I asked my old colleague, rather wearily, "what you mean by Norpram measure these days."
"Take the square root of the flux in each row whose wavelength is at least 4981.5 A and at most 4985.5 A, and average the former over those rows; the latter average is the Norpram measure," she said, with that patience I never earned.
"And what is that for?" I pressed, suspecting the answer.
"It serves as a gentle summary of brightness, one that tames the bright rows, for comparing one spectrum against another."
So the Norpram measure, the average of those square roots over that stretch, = 3.88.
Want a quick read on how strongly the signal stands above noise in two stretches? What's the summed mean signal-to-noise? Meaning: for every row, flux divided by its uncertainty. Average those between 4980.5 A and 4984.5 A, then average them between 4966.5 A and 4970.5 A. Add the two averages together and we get 12.8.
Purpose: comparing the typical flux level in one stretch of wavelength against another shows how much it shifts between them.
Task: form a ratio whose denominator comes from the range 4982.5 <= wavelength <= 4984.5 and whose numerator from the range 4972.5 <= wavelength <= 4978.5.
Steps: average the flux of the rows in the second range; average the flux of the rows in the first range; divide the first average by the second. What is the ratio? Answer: 1.16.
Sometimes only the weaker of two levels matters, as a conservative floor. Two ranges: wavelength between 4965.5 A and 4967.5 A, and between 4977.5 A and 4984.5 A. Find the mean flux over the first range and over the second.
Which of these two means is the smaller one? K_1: 16.9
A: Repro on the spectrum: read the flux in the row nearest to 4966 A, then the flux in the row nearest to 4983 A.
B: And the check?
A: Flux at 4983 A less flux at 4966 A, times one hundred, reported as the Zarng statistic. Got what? -497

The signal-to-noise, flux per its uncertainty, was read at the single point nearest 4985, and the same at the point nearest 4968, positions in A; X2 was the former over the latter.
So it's 1.01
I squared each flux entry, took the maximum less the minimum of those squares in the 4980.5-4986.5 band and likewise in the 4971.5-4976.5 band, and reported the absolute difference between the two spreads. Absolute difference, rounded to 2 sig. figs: 13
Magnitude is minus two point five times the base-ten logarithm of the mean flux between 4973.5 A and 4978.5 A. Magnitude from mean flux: -3.04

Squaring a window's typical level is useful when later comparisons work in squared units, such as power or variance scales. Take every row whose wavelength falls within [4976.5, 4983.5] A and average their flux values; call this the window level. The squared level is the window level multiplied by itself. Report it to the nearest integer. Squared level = 307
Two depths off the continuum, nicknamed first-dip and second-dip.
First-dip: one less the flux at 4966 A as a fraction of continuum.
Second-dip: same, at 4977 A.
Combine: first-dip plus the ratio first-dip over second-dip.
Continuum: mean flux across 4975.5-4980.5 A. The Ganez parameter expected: -1.6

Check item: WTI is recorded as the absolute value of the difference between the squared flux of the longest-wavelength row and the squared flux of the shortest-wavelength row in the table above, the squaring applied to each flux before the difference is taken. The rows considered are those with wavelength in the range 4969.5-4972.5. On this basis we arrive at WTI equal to 15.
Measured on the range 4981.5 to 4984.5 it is 56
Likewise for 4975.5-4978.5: 87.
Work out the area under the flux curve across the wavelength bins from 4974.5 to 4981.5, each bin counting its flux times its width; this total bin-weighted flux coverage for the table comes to 125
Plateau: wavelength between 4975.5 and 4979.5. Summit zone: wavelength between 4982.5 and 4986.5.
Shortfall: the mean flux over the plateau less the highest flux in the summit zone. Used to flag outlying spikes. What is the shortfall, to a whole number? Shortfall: -1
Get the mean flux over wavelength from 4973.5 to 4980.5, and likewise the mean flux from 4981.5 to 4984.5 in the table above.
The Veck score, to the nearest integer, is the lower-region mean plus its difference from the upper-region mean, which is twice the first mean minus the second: 20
